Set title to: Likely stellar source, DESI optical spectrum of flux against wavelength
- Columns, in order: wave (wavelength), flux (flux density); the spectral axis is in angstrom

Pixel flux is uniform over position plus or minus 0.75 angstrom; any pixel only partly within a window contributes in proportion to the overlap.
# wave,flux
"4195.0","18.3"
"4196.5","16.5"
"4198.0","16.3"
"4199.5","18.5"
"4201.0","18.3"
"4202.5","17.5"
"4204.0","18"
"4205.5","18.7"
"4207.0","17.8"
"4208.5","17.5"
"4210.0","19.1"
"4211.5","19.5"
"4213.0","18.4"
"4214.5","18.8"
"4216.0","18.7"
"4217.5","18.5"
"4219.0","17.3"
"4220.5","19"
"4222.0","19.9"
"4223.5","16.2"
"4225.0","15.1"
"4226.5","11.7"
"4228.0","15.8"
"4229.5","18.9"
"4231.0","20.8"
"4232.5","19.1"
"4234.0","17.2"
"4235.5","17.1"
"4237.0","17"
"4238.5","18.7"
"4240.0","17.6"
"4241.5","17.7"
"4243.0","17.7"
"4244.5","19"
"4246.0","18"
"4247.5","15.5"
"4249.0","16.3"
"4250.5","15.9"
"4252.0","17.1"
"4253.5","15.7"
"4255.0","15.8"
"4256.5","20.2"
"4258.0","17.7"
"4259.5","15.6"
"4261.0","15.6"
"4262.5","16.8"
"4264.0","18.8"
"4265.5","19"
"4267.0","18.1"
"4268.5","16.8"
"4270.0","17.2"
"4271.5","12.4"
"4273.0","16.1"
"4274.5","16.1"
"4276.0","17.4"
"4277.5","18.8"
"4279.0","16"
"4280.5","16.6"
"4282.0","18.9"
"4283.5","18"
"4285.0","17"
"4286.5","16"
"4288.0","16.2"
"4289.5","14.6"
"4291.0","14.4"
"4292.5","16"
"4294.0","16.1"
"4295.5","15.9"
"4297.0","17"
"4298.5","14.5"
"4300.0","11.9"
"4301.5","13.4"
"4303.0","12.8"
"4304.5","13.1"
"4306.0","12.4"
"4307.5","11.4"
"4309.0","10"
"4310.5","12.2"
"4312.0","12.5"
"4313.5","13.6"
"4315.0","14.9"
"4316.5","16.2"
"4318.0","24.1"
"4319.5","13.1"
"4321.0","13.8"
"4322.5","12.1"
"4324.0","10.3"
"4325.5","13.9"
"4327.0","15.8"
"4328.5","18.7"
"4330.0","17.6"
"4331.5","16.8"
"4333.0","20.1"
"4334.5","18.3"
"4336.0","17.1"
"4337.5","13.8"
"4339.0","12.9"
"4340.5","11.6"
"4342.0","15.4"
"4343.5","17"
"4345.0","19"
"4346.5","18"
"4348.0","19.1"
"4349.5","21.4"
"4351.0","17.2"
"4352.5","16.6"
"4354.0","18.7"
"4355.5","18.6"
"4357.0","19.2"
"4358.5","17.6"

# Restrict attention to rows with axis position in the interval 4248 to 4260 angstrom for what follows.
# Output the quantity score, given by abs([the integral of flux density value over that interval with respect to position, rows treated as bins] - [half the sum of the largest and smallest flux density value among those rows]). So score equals 184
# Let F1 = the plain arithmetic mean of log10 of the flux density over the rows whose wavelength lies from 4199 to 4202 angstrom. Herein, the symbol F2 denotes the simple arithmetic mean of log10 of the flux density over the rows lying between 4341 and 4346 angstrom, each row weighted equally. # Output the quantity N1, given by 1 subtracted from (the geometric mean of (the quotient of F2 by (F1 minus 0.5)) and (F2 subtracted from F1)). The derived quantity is -0.77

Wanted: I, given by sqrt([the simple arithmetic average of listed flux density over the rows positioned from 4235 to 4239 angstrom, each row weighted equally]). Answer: 4.20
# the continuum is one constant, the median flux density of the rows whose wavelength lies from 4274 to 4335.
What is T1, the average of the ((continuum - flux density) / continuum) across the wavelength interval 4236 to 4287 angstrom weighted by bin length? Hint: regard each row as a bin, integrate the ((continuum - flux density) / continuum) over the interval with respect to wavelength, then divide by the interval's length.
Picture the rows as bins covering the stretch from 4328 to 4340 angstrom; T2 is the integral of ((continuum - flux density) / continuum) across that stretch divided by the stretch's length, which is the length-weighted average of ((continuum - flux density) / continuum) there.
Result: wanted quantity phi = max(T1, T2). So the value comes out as -0.05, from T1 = -0.08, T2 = -0.054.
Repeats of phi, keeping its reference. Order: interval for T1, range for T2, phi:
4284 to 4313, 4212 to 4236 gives 0.11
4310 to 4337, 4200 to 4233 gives 0.02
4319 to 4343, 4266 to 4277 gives 0.05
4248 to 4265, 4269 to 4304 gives 0.01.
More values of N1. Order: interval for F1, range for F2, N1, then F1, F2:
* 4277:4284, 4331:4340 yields -0.77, 1.25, 1.21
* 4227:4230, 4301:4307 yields -0.56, 1.24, 1.11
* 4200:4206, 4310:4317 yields -0.58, 1.26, 1.14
